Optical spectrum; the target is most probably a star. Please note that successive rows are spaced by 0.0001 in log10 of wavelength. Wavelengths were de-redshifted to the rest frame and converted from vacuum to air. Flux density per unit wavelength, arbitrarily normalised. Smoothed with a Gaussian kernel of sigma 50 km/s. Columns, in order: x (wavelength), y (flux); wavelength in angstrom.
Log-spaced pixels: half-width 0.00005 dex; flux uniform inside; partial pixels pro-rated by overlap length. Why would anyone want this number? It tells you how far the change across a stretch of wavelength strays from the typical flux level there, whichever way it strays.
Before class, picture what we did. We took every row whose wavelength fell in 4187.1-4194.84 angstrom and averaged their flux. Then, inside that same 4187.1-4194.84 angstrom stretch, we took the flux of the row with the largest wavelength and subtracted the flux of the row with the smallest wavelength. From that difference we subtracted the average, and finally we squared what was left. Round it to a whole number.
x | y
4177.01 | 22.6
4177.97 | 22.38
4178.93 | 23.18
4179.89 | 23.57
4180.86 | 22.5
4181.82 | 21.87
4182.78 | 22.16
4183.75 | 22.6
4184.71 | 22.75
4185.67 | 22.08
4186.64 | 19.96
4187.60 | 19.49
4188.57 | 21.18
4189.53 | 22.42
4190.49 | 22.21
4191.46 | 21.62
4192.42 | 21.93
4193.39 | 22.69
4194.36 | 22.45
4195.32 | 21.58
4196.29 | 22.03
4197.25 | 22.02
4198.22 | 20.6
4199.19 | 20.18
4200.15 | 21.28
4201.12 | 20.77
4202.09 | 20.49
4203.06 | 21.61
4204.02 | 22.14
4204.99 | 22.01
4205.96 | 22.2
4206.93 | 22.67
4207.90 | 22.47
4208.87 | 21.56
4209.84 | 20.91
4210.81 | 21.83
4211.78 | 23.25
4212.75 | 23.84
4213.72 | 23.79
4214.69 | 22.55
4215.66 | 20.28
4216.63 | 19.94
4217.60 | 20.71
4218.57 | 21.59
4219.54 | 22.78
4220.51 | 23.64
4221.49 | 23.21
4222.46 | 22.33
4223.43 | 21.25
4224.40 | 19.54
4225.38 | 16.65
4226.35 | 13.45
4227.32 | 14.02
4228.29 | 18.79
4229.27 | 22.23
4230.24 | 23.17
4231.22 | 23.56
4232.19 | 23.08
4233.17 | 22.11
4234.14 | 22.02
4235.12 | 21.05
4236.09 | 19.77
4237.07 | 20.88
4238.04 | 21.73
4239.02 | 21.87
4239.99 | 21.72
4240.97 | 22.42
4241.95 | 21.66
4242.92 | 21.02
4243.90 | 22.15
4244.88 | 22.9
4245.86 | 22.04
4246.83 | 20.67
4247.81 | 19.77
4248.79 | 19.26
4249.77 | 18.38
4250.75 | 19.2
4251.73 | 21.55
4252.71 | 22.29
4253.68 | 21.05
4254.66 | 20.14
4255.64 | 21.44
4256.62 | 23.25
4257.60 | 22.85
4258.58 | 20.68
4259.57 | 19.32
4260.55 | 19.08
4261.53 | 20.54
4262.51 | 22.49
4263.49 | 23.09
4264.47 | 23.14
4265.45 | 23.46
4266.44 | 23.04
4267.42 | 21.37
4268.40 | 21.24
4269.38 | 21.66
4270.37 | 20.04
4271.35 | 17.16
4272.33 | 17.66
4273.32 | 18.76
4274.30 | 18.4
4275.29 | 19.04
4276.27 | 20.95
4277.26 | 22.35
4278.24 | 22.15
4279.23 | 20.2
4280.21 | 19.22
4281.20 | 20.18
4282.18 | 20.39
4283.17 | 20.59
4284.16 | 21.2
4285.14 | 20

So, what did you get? 353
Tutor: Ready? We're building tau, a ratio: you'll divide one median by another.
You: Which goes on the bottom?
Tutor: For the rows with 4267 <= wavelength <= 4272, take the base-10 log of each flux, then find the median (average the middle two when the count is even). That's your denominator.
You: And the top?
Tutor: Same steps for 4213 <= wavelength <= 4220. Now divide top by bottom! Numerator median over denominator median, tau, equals 1.005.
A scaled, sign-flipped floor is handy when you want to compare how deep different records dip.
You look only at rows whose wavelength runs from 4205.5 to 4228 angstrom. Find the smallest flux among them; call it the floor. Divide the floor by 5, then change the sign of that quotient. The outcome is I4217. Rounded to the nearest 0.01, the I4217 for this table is -2.69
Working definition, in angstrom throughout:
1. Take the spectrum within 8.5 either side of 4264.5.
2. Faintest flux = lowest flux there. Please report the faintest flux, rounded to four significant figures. 17.16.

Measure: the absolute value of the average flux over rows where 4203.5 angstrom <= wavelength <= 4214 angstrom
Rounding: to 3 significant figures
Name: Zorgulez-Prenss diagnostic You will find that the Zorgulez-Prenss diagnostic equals 22.4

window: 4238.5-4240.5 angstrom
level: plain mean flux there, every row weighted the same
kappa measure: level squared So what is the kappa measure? 475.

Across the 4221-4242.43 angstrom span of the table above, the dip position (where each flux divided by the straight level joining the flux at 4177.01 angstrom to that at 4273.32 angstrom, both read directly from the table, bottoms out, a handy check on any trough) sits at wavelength 4226.35 angstrom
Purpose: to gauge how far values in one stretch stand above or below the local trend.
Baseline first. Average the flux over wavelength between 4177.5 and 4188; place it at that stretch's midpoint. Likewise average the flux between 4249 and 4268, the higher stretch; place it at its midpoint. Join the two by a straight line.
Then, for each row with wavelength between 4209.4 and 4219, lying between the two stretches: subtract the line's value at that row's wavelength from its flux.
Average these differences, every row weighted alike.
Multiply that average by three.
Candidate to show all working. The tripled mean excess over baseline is 0.3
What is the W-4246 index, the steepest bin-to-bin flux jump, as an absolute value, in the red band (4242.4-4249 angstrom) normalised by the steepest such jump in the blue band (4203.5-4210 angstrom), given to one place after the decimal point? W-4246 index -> 1.5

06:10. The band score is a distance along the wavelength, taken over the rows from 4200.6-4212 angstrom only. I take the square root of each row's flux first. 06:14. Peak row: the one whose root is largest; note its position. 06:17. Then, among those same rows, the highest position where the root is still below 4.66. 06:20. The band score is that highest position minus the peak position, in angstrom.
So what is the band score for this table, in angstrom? -1.9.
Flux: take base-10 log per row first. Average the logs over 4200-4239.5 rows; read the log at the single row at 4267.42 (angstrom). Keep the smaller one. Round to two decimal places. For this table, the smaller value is 1.33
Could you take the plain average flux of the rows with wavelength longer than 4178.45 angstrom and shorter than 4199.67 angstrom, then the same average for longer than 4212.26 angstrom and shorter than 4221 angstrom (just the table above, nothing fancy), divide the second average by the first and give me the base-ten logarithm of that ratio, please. 0.01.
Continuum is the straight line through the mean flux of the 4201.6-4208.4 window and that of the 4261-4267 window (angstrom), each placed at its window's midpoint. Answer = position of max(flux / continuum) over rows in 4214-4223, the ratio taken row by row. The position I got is 4220.51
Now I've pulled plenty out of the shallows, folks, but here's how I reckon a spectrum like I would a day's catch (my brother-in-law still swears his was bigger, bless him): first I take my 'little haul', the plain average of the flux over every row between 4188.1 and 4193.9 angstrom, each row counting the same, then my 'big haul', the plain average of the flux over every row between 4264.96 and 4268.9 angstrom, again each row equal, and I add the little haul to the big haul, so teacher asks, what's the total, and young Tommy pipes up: 44.3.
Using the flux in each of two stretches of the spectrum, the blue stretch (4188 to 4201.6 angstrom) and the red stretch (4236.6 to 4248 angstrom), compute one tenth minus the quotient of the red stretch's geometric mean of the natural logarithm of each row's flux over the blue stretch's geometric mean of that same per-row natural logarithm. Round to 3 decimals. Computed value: -0.899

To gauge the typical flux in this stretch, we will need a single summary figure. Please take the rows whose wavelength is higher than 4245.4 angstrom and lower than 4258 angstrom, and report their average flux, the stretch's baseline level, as 20.91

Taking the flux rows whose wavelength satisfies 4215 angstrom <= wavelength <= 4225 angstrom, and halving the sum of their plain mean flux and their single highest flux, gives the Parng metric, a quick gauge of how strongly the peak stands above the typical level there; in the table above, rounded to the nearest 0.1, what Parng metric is 22.6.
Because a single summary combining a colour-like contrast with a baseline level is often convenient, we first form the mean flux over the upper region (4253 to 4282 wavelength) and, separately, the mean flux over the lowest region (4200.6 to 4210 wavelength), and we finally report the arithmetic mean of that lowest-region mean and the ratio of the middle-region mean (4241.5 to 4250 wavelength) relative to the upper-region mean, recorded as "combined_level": 11.3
